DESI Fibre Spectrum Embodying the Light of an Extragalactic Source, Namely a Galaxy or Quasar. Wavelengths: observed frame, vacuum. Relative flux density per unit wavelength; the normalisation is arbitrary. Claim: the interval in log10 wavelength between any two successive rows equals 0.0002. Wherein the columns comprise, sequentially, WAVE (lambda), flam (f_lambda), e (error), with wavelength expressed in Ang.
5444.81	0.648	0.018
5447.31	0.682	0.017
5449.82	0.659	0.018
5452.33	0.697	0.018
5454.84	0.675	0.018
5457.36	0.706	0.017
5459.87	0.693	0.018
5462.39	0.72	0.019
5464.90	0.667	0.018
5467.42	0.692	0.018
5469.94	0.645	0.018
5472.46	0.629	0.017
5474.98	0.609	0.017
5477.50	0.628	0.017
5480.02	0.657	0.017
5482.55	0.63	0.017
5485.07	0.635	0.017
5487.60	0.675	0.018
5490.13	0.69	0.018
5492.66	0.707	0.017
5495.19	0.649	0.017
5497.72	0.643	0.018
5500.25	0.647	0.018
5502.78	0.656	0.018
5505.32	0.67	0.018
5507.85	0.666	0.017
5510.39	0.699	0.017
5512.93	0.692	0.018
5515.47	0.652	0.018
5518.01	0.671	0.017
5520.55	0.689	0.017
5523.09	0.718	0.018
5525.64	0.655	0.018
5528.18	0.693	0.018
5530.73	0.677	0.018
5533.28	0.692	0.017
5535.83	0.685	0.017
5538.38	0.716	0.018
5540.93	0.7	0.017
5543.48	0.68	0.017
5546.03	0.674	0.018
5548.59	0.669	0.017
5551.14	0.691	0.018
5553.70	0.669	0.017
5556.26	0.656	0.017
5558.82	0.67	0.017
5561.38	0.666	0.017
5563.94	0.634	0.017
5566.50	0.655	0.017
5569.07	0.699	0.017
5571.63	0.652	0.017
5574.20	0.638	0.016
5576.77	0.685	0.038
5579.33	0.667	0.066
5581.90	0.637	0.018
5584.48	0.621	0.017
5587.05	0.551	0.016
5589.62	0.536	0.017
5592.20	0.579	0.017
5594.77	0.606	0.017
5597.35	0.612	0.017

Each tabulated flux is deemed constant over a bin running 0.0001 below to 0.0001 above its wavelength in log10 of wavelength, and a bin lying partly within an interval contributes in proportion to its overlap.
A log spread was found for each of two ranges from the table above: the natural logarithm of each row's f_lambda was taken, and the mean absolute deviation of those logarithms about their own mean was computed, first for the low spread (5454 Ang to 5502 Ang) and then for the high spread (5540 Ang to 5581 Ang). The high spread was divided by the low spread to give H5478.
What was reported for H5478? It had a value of 0.53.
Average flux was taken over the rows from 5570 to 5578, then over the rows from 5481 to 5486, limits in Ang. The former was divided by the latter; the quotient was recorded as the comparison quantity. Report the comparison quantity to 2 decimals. 1.04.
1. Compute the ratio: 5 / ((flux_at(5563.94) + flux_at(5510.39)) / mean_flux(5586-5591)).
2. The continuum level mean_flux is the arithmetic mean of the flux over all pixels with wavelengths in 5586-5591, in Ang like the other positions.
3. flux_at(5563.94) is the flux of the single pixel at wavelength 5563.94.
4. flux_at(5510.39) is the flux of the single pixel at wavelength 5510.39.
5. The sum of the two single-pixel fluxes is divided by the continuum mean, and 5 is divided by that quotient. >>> 2.04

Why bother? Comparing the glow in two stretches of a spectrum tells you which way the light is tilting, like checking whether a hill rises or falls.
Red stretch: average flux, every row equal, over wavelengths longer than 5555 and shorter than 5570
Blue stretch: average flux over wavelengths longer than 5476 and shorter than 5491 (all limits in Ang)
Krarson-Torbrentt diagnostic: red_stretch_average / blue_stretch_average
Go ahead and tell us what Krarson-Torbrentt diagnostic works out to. 1.02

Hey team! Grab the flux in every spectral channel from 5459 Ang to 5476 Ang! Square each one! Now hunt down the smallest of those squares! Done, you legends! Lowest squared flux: 0.371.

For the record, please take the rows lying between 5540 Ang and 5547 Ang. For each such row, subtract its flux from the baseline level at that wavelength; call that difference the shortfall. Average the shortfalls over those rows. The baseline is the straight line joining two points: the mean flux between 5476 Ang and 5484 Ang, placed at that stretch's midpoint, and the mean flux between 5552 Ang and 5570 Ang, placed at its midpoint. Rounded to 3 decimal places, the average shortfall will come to -0.026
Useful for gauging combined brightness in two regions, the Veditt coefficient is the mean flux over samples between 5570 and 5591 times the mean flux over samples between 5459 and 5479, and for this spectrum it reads 0.412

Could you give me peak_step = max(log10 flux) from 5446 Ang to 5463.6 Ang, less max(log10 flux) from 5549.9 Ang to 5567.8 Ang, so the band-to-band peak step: 0.018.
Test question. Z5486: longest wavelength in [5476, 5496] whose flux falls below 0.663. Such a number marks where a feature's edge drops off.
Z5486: 5495.19 Ang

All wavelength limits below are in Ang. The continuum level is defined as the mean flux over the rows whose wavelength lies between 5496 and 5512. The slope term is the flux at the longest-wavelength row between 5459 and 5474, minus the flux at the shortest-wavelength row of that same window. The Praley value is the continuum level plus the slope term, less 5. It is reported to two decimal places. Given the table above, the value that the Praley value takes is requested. -4.40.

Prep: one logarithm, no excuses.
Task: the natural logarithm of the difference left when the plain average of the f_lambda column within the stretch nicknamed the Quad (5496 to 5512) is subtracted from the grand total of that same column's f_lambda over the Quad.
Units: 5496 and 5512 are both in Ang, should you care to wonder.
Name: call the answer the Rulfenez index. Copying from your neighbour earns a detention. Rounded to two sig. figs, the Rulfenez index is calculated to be 1.2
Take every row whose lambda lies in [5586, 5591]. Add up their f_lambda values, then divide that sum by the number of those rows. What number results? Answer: 0.544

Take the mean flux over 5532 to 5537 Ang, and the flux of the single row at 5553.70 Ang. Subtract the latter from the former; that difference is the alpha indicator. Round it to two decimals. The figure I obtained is 0.02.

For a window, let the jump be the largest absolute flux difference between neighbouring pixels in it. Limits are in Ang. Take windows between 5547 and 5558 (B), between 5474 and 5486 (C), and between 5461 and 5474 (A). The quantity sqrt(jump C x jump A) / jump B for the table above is 1.8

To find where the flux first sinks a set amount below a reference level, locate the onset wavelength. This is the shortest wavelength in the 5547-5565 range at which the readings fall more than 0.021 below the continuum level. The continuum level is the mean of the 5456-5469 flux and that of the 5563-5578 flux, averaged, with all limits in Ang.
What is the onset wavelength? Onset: 5556.26 Ang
